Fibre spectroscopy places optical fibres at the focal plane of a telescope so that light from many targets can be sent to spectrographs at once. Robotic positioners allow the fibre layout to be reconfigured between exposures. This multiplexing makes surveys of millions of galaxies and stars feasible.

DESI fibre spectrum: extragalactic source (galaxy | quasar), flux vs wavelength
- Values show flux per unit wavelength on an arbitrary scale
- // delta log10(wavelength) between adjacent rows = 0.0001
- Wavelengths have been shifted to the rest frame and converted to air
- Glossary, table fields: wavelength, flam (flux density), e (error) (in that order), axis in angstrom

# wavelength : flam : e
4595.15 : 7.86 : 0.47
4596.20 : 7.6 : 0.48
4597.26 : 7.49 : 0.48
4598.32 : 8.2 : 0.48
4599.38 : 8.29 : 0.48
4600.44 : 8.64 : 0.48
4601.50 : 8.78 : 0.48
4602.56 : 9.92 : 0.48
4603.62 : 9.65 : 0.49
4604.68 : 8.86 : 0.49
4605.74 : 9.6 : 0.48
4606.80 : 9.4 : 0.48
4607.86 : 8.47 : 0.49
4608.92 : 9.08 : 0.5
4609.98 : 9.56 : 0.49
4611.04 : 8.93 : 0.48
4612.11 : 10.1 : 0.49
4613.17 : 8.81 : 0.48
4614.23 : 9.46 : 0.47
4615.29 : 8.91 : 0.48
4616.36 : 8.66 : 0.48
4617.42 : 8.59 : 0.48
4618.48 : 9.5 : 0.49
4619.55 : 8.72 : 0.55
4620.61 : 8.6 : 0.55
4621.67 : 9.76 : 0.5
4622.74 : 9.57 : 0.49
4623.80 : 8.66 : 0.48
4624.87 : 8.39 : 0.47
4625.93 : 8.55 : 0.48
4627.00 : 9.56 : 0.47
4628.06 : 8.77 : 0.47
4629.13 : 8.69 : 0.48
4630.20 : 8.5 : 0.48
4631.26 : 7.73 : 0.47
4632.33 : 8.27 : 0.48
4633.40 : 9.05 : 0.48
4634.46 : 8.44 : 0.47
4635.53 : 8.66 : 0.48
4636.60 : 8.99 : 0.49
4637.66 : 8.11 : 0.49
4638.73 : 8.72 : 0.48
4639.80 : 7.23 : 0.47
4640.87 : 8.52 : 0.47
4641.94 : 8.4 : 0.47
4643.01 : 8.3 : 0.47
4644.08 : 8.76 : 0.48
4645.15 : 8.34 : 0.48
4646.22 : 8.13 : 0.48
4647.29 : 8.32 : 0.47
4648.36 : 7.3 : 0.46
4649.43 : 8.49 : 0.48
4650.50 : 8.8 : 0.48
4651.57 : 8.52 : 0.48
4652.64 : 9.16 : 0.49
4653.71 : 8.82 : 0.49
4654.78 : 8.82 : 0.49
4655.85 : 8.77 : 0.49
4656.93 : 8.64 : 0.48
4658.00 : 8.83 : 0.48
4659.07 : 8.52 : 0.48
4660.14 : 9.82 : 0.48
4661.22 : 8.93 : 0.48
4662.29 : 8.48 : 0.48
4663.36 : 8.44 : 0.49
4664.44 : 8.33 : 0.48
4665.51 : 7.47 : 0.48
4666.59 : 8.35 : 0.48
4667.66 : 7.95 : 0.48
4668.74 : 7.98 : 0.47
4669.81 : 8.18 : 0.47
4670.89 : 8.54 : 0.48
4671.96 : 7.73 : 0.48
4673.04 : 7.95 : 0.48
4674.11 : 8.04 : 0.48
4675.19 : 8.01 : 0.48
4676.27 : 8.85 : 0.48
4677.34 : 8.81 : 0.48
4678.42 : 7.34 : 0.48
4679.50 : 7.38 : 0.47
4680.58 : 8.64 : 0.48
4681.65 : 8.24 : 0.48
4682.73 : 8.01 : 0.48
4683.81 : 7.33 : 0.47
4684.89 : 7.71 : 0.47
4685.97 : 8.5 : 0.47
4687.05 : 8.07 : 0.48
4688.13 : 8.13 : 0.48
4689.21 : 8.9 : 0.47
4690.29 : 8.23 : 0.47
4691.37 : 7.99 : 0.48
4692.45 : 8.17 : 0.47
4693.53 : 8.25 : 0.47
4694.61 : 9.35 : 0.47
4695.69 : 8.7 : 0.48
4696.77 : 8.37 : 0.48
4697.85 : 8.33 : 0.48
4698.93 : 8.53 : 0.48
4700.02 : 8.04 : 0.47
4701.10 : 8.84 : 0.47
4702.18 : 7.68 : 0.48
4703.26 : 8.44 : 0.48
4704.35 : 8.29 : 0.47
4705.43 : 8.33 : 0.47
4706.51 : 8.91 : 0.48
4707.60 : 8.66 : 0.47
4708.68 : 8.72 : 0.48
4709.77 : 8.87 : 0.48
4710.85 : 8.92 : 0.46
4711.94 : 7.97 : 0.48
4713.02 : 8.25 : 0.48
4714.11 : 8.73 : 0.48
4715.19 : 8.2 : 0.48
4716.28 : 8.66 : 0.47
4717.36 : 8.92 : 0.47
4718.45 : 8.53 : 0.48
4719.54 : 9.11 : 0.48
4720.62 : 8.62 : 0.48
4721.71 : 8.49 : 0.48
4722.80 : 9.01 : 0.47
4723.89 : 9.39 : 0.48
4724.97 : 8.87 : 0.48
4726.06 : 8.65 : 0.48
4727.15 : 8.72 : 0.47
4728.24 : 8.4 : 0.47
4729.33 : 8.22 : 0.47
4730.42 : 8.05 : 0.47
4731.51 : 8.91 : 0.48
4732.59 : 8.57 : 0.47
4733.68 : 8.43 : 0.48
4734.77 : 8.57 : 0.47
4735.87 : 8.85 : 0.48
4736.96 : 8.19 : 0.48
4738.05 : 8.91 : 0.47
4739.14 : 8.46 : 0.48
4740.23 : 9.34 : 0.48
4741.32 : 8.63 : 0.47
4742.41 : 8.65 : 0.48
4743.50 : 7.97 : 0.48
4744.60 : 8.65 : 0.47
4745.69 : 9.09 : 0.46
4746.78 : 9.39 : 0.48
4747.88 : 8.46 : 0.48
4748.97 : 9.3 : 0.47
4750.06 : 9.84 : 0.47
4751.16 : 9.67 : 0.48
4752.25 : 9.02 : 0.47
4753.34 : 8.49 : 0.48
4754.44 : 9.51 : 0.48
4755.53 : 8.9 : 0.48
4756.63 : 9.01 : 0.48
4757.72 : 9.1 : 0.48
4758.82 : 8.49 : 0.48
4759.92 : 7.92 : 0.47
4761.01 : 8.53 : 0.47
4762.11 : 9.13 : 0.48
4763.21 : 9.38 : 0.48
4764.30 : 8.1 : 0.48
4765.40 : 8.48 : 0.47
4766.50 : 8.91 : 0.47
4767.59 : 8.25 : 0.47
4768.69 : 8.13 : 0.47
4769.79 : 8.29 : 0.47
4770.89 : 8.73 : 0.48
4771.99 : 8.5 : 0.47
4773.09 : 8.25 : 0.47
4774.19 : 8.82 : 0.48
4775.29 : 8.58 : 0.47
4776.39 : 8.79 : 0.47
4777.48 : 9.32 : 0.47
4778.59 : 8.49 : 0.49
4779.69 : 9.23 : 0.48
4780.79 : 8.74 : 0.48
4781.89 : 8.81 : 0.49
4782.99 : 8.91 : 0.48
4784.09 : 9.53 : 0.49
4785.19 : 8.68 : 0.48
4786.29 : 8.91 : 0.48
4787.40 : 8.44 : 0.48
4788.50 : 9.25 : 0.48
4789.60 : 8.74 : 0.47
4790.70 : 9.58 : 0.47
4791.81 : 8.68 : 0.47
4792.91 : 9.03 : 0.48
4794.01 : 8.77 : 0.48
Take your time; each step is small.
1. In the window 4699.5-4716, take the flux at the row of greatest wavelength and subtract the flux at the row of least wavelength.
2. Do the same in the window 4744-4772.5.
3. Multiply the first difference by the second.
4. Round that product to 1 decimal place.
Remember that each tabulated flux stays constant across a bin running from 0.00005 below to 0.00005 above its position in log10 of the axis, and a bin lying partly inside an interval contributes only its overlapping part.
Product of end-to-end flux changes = 0.0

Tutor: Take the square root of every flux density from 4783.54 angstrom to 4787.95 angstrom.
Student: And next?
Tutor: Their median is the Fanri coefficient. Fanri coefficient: 2.97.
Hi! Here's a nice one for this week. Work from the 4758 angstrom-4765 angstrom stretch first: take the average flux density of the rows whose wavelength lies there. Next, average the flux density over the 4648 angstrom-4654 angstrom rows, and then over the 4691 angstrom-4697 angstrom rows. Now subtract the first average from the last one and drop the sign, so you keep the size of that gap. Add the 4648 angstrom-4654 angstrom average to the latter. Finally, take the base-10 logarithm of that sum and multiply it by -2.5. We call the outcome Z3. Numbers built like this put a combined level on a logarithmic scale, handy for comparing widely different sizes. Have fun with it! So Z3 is -2.34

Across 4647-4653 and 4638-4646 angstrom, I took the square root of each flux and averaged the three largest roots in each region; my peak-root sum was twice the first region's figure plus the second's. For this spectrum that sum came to 8.885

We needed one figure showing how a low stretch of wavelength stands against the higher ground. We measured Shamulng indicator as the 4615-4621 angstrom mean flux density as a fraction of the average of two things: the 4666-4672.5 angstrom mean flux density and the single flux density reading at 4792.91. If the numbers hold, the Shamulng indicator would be 1.030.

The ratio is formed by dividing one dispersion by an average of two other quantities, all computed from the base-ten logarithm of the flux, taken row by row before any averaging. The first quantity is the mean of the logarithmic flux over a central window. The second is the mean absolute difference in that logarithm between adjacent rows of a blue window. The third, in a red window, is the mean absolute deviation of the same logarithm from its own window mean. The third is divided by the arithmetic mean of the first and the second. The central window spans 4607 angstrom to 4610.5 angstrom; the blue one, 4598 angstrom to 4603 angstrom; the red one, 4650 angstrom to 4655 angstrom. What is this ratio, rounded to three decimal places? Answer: 0.013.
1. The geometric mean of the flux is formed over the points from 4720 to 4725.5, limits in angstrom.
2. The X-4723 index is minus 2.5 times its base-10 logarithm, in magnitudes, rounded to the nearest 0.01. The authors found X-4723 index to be -2.37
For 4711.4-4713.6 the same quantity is -2.27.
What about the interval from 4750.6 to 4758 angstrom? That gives -2.40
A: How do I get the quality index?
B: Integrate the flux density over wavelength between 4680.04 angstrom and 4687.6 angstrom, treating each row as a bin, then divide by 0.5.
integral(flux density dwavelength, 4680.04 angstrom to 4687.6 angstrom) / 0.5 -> 122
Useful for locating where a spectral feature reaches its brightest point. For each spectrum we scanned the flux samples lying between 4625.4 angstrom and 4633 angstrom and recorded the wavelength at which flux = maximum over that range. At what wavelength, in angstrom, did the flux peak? 4627.00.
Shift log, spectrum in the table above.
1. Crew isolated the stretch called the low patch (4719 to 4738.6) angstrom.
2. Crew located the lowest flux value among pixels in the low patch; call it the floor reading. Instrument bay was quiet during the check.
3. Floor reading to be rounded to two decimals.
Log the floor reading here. 8.05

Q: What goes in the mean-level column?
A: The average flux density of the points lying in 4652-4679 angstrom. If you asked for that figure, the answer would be 8.43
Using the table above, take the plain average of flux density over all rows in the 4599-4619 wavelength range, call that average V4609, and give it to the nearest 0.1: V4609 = 9.1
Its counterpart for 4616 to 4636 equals 8.8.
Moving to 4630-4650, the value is 8.3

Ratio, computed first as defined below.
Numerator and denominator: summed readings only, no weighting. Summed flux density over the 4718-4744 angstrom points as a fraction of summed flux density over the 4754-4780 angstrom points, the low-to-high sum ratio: 0.99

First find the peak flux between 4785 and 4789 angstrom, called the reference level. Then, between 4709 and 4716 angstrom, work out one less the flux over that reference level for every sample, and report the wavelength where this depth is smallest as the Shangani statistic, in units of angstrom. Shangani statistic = 4710.85 angstrom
